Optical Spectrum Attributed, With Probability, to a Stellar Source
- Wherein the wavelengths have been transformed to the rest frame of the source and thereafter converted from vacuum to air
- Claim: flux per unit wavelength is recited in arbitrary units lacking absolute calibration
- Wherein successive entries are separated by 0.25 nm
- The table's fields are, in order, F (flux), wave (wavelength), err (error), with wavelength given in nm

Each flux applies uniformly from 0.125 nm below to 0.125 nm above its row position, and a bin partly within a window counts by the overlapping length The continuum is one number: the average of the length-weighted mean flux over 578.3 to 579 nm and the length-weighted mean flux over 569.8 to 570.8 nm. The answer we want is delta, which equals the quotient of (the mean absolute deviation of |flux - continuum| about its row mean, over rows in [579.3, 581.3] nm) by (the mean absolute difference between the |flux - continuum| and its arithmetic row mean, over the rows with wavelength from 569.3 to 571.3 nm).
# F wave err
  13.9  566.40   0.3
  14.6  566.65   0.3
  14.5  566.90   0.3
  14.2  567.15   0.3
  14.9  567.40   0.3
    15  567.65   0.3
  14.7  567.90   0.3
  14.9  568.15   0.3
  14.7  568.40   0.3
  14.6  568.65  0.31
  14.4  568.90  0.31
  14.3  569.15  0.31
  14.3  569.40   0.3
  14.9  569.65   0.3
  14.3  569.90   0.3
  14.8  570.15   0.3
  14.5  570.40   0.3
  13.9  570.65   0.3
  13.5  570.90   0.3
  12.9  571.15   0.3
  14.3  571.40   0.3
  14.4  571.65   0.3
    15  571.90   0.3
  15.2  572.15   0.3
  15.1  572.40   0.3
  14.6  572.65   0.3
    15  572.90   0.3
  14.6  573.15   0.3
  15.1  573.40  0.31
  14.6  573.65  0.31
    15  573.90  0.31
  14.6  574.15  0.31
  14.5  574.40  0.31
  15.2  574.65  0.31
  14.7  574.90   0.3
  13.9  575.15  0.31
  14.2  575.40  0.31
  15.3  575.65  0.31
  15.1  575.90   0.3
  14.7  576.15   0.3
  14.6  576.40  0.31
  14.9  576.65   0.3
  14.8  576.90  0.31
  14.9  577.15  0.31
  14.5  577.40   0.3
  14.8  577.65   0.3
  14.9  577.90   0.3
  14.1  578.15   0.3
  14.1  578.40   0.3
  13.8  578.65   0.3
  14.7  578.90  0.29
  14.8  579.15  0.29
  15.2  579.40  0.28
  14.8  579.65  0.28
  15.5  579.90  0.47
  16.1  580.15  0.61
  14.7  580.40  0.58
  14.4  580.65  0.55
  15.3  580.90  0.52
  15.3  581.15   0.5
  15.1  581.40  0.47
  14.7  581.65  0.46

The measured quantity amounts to 1.20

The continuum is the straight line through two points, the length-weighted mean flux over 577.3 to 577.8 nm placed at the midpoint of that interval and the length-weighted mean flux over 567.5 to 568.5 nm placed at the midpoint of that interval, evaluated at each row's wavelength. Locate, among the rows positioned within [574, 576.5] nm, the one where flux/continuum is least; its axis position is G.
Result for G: 575.15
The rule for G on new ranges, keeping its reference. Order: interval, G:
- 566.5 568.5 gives 567.15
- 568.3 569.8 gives 569.15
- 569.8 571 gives 570.90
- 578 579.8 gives 578.65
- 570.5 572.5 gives 571.15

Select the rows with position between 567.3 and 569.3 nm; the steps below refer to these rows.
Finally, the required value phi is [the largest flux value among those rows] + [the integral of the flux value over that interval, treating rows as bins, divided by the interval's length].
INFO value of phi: 29.7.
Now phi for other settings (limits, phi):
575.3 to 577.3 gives 30.1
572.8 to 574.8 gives 30.0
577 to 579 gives 29.4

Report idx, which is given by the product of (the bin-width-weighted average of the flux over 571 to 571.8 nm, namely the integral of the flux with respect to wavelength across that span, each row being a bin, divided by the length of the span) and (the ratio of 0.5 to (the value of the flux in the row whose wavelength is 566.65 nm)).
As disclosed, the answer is 0.48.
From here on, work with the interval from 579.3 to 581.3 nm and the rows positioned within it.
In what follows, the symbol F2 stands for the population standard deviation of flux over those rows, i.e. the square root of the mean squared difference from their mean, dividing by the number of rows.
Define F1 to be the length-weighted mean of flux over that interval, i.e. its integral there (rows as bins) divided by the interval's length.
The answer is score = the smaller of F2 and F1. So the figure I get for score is 0.49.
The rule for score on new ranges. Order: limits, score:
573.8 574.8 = 0.29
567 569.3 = 0.27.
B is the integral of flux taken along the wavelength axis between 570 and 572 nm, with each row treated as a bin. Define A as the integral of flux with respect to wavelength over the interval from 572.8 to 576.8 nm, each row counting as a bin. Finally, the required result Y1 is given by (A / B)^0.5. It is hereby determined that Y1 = 1.44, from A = 59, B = 28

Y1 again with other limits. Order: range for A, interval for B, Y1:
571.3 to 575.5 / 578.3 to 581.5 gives 1.14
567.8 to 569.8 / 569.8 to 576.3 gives 0.56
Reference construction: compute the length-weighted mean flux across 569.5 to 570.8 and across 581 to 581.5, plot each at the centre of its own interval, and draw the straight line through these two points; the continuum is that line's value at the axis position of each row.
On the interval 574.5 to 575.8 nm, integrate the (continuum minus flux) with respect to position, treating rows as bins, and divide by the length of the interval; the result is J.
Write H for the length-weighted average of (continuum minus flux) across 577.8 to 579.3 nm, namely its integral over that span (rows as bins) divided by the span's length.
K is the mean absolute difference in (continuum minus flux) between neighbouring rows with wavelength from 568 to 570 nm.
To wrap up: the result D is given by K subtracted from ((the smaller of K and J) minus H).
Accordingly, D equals -0.76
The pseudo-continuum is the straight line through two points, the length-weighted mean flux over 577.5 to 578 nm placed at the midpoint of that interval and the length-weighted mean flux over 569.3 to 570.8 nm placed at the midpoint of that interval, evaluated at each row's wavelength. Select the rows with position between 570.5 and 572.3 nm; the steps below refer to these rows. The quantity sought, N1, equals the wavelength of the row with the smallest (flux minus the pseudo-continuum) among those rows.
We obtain 571.15 nm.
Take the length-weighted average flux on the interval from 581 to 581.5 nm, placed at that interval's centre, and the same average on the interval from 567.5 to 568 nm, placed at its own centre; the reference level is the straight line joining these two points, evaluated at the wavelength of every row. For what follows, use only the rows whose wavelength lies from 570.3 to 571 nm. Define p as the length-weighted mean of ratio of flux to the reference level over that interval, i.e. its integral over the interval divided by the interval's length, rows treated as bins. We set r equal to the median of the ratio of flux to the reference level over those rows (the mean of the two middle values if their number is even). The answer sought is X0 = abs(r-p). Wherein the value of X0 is 0.004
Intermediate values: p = 0.935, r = 0.931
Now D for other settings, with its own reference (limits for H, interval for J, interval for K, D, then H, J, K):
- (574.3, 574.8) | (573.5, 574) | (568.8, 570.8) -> -0.39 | -0.1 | -0.10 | 0.39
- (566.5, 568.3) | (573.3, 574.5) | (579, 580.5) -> -0.34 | -0.4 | -0.05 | 0.70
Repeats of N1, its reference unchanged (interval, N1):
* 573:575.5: 575.15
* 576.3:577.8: 577.40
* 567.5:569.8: 569.40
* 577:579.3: 578.65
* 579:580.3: 579.65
